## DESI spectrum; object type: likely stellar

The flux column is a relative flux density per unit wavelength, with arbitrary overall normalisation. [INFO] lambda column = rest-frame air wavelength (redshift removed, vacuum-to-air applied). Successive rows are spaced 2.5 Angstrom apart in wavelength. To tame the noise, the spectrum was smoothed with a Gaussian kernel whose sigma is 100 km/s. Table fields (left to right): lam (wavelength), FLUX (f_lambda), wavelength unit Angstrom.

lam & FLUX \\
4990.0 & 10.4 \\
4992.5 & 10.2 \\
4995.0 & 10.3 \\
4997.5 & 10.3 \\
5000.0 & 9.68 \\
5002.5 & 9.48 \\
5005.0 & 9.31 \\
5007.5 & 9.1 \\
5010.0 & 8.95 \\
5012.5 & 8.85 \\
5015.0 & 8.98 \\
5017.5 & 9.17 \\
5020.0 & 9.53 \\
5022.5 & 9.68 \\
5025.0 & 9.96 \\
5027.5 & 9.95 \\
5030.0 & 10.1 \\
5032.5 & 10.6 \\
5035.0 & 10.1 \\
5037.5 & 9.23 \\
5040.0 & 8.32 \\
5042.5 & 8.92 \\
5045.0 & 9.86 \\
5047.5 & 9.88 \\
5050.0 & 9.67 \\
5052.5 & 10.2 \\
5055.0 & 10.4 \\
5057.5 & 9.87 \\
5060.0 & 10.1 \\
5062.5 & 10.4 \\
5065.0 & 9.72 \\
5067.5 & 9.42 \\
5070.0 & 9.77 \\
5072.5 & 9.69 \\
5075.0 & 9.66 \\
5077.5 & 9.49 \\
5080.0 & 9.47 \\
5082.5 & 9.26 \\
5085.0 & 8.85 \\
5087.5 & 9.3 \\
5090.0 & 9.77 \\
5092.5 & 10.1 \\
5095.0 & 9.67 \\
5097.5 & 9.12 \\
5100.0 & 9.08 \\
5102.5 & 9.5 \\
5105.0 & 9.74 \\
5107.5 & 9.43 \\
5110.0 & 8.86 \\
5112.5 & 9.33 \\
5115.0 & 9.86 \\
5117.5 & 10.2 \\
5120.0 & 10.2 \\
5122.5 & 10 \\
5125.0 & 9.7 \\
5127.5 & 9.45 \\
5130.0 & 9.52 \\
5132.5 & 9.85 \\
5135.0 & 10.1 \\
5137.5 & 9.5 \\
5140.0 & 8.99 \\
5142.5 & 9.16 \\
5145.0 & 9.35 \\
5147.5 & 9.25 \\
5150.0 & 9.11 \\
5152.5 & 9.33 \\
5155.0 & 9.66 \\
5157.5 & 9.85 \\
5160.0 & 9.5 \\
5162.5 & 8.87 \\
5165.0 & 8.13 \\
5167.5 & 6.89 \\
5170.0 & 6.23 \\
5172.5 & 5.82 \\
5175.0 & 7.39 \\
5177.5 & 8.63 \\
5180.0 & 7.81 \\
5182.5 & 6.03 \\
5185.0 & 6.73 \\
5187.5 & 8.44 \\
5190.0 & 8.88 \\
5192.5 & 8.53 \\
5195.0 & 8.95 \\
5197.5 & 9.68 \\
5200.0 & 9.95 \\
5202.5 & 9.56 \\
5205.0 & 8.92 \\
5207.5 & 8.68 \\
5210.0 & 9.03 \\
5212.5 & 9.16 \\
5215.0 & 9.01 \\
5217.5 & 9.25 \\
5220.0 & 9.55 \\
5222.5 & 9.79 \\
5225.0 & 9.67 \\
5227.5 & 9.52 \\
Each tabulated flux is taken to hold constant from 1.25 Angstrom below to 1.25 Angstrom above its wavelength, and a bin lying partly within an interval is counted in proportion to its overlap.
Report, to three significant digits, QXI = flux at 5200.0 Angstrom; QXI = 9.95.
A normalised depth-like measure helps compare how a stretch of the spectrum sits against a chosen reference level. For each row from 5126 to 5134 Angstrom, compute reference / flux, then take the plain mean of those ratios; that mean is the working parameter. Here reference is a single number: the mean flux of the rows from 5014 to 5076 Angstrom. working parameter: 1.01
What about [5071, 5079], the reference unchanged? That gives 1.01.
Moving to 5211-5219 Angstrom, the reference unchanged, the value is 1.06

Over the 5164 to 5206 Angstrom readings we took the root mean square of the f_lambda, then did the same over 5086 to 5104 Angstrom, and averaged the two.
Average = 8.8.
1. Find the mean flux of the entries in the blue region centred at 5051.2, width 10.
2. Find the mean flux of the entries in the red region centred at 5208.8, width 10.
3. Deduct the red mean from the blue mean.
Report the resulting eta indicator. 1.1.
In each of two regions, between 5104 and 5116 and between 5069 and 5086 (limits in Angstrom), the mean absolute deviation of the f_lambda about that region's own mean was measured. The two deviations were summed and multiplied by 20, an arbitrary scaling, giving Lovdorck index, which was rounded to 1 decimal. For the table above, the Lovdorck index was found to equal 10.3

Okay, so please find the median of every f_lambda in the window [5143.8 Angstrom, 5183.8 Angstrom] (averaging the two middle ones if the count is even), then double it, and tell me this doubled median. 17.5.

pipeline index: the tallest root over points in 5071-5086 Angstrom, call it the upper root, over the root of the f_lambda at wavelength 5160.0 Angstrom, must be 1.01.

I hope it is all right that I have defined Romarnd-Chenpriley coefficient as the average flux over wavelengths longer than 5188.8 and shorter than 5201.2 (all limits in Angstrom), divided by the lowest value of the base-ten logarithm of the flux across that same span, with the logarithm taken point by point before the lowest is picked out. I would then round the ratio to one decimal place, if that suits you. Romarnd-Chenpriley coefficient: 9.9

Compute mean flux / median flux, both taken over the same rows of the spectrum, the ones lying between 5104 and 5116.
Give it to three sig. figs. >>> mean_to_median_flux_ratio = 1.00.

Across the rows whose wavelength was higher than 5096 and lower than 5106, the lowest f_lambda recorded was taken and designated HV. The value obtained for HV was 9.08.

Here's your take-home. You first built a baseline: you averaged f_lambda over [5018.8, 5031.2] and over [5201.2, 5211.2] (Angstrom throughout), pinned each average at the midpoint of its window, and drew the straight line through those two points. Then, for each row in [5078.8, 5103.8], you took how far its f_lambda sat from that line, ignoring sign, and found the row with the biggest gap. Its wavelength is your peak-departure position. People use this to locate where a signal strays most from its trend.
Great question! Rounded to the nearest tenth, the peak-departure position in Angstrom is 5085.0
